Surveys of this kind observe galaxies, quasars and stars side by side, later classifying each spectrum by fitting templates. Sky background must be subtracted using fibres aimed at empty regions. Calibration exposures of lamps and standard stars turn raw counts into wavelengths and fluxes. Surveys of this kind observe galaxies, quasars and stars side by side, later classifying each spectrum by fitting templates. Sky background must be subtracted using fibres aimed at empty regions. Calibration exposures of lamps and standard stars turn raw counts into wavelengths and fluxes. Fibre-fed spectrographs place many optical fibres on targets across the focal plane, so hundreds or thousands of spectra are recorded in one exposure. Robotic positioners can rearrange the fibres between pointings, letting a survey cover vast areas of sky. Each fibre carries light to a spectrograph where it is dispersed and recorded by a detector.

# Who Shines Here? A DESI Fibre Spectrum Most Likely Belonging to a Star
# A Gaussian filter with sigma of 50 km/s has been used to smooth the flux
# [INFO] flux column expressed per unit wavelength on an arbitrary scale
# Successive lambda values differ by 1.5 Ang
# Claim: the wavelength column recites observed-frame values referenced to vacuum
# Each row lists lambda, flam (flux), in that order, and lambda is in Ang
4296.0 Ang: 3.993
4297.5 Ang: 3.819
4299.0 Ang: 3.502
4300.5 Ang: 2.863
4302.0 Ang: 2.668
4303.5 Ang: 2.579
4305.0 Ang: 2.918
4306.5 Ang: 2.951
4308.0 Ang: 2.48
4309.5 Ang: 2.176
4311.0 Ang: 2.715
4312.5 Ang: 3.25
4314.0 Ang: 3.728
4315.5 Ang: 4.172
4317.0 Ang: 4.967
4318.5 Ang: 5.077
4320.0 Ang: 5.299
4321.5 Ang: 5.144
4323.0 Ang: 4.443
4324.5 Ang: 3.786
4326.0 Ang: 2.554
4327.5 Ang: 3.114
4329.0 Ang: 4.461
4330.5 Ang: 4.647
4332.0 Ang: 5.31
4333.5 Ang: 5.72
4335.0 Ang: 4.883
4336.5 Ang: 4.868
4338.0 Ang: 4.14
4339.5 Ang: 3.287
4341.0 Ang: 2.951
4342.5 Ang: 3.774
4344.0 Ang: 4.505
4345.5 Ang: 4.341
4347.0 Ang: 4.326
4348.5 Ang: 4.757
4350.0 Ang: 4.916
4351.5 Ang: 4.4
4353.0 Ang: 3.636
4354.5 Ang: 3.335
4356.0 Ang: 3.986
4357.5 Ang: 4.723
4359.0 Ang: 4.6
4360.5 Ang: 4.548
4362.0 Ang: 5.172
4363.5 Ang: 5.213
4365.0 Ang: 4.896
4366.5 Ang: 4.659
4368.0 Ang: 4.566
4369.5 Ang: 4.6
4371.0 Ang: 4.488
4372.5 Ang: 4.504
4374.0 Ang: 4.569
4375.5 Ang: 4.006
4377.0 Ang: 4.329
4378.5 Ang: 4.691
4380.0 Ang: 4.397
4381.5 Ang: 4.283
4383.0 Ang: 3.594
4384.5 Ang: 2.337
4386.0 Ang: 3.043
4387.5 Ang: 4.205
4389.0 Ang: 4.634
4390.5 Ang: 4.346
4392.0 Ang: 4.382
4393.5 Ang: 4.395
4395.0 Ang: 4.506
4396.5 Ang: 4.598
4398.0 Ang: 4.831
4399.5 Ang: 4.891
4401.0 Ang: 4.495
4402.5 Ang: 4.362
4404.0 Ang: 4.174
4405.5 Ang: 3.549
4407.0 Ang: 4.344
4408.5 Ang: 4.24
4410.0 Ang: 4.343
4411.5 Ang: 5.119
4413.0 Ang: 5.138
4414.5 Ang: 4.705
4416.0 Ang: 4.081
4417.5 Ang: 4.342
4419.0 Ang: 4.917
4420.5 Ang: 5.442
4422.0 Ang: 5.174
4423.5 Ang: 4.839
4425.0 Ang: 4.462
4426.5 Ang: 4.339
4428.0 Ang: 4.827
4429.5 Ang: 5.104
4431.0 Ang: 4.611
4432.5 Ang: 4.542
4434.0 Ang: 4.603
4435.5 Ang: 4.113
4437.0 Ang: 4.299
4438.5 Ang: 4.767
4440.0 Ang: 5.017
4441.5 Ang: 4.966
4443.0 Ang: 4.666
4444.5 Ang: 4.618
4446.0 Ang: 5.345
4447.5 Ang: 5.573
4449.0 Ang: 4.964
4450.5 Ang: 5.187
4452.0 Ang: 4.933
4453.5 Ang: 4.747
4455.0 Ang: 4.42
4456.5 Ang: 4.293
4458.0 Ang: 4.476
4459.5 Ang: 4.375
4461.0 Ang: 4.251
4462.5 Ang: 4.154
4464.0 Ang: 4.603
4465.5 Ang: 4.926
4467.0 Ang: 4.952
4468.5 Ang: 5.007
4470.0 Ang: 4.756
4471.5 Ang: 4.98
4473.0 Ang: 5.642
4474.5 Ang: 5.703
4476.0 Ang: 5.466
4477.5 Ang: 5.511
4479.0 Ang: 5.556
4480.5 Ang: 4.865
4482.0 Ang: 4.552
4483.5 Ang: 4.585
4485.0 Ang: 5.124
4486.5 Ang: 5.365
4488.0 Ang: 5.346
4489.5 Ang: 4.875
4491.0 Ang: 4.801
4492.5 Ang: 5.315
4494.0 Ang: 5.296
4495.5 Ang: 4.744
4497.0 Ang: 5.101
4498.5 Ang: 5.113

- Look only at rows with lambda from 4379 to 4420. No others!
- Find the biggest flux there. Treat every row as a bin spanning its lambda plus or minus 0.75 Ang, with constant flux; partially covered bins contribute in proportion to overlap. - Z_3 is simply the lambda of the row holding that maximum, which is 4413.0 Ang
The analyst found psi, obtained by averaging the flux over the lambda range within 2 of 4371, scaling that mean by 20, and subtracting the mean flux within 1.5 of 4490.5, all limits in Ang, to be 86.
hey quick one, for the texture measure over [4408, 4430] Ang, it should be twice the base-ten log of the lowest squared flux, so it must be 2.4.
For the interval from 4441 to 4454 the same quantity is 2.7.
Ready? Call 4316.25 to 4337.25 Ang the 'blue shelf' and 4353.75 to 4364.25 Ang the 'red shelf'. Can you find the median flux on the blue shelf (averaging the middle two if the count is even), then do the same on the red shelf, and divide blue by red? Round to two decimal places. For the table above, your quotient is 1.06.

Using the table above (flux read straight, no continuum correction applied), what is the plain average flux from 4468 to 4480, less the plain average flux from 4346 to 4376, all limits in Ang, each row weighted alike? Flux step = 0.8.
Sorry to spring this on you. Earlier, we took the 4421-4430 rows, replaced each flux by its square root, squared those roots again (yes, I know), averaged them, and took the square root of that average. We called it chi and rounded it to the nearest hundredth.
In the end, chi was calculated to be 2.19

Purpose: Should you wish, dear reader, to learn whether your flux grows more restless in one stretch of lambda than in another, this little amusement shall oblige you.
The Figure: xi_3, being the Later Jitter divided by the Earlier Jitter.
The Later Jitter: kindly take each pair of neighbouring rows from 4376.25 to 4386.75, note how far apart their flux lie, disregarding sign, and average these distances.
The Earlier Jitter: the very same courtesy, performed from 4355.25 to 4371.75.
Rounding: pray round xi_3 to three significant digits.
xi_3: 2.41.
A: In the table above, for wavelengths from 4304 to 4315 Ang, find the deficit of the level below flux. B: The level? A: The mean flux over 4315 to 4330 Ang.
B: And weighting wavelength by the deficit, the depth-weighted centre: 4309.0 Ang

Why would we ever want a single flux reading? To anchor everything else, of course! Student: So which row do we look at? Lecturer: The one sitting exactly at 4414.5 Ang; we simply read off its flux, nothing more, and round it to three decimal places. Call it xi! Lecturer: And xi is 4.705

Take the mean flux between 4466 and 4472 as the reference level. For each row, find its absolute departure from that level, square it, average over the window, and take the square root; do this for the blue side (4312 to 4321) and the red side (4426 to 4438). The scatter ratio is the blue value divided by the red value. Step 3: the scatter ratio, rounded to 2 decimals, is 1.93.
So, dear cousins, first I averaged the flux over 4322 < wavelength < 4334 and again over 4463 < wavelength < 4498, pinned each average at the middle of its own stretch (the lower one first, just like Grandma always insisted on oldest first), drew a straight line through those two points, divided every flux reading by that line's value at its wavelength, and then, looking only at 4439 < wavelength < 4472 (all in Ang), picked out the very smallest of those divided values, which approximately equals 0.83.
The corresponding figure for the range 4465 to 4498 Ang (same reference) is 0.89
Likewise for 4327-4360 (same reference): 0.68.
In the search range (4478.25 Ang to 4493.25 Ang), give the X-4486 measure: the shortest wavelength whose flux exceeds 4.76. 4479.0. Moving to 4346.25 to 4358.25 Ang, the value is 4350.0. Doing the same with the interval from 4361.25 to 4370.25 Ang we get 4362.0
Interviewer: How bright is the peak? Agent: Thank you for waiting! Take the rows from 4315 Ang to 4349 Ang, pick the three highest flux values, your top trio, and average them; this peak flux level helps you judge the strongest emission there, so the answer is 5.4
